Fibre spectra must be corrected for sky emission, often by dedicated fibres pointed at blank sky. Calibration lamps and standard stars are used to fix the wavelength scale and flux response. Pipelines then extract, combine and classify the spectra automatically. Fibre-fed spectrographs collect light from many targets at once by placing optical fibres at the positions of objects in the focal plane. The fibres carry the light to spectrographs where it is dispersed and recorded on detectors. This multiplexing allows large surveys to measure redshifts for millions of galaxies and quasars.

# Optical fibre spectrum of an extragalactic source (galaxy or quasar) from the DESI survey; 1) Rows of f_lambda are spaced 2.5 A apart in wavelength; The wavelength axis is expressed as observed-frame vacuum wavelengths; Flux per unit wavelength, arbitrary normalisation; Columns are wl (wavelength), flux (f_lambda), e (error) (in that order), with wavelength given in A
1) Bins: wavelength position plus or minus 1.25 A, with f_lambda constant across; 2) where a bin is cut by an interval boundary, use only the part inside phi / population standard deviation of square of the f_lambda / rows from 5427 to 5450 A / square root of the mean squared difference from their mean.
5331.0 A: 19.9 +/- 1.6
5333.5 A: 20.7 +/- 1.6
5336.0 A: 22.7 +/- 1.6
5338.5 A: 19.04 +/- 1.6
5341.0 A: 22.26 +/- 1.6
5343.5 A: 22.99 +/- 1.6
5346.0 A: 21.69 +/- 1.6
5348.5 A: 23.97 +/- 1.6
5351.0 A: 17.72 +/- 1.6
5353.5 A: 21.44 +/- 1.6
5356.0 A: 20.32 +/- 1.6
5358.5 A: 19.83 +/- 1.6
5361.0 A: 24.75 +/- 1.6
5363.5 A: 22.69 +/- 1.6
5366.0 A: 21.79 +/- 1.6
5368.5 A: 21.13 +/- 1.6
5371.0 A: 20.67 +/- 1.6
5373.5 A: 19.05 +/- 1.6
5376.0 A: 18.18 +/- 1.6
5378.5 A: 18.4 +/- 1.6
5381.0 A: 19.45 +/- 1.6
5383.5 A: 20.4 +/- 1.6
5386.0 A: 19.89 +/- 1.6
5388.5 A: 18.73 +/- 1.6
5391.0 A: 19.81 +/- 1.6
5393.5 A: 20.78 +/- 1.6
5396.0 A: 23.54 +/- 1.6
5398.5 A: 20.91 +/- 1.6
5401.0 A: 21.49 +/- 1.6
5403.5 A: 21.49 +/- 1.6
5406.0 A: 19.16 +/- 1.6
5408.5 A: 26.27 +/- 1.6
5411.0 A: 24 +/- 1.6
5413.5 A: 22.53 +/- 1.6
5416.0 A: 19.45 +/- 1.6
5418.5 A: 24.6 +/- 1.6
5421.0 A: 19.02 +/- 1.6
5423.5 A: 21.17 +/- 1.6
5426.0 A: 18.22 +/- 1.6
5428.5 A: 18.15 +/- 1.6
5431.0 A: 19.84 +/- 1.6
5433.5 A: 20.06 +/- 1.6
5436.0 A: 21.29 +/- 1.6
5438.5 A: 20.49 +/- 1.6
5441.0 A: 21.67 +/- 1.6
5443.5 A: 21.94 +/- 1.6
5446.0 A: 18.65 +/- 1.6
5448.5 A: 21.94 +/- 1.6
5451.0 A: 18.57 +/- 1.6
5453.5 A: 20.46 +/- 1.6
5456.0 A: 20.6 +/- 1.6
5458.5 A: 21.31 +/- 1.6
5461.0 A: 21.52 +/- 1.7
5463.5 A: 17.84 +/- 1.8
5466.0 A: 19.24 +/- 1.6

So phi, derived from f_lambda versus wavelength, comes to 53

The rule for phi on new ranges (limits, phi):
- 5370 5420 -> 95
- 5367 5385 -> 42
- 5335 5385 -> 81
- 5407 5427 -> 121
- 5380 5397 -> 61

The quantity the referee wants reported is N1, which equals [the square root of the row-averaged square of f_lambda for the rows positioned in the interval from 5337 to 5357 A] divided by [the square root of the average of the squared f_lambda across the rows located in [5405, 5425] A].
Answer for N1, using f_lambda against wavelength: 0.96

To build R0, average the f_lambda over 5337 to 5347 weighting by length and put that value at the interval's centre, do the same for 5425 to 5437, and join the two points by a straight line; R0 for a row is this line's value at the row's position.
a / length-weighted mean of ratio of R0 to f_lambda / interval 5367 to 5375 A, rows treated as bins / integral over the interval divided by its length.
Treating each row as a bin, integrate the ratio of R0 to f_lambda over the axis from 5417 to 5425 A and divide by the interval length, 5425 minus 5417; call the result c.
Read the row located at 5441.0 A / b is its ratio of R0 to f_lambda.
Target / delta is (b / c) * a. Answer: 0.99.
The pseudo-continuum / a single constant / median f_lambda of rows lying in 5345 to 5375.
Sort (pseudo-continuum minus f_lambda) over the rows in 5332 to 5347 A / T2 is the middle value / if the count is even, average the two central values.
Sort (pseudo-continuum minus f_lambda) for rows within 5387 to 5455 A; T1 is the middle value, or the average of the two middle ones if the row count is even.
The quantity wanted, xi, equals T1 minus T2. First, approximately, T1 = 0.5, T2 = -0.7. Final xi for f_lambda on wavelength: 1.2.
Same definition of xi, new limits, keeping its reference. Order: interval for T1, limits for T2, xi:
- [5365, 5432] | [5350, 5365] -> 0.5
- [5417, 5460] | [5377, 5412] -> 0.1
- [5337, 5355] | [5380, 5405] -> -1.1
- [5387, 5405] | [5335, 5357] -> 0.8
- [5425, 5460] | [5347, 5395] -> -0.2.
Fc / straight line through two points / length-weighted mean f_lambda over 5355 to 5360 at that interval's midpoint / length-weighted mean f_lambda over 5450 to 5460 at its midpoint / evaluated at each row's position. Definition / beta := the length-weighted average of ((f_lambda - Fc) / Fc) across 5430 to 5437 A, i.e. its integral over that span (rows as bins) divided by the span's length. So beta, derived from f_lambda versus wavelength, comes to 0.00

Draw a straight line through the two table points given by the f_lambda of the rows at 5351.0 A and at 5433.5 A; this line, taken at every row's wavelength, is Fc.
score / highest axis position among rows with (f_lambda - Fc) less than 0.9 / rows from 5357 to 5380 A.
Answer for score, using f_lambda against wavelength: 5378.5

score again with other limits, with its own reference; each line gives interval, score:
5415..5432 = 5431.0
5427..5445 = 5438.5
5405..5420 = 5416.0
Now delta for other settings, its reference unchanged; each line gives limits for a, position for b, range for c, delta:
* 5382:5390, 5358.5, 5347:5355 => 1.08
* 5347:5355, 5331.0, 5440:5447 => 1.21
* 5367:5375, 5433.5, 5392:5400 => 1.06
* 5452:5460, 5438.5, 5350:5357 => 0.80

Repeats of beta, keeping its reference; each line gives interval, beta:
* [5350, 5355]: -0.03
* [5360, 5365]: 0.16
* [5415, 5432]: -0.01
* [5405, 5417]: 0.10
